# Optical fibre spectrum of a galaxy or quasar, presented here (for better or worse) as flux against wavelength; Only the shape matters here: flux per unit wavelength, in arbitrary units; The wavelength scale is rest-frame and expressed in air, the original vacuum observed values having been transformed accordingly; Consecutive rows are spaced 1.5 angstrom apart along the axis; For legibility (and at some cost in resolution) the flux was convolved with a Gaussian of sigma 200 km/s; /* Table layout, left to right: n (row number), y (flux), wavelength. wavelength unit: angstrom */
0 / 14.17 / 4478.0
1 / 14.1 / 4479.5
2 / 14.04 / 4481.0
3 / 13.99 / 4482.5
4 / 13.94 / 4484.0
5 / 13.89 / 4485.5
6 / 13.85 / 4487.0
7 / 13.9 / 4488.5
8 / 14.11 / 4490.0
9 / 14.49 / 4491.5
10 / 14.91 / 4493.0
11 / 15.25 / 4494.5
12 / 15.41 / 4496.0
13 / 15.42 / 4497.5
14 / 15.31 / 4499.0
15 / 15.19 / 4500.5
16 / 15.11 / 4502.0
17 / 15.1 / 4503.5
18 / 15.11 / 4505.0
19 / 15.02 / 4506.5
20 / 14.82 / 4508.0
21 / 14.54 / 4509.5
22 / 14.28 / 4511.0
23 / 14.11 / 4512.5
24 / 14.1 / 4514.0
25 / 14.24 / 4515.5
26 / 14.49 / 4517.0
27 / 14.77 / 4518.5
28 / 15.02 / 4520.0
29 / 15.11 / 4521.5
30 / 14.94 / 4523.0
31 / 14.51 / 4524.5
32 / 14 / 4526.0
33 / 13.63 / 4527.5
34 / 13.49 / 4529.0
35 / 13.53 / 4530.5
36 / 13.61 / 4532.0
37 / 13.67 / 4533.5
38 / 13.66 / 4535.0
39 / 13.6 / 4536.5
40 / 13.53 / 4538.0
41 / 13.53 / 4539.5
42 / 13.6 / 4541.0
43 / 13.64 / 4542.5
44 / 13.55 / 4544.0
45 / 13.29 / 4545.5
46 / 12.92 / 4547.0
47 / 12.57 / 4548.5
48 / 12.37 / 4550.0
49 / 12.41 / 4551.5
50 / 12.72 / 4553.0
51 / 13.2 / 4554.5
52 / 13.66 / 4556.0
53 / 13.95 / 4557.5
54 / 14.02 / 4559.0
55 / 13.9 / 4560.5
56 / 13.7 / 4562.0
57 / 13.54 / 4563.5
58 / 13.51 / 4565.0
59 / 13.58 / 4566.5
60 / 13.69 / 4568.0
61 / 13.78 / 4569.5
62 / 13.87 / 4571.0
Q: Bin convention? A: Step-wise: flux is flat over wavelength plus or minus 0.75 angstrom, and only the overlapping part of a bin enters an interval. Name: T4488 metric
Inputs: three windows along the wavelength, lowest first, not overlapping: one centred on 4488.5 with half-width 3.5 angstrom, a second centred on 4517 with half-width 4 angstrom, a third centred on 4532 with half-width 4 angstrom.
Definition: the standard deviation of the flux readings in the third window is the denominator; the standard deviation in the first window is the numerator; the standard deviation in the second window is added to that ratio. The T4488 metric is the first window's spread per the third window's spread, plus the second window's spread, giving 3.7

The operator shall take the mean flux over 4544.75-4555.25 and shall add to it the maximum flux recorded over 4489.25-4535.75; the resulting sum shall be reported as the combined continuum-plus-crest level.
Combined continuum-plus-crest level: 28.2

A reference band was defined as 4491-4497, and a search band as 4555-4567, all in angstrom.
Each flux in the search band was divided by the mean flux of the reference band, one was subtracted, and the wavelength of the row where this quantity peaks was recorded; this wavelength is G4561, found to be 4559.0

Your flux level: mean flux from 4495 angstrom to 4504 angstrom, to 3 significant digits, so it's 15.3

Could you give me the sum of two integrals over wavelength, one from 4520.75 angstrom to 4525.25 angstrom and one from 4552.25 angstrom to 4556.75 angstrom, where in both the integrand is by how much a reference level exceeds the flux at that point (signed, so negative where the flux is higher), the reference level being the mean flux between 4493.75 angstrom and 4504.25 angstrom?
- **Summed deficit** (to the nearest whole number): 11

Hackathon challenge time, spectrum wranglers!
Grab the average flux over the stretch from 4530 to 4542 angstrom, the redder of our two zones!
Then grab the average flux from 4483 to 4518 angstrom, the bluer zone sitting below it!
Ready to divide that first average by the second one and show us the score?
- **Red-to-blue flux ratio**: 0.929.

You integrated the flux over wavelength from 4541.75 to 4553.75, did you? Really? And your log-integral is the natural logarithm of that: 5.04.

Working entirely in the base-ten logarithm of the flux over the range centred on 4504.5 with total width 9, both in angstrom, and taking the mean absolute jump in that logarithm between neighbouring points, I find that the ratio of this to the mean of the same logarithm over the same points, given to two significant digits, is 0.0019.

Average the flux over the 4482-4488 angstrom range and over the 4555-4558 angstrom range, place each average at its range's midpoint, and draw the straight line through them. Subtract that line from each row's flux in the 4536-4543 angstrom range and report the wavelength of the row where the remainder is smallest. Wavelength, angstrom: 4538.0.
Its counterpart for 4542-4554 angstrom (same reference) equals 4550.0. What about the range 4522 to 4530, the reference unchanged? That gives 4529.0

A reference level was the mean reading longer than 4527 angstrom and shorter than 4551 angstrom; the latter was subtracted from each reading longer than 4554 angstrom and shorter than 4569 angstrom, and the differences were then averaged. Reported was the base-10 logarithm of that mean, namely -0.5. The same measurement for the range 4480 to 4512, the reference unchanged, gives 0.1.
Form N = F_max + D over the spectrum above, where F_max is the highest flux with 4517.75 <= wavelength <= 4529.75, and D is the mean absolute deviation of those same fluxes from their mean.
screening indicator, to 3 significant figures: 15.7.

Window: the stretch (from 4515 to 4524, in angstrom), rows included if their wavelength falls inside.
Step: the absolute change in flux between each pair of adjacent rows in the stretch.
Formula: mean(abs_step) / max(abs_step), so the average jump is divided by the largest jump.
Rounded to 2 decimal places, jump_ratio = 0.74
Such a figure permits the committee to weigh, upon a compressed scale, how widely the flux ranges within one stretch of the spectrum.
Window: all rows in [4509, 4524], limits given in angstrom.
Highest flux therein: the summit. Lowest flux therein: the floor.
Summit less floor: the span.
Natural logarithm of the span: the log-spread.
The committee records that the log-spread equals 0.0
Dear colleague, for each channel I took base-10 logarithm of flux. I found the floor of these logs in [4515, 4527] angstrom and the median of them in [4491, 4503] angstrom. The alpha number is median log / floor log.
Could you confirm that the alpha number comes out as 1.03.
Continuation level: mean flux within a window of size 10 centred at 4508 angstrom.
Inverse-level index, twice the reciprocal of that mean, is 0.136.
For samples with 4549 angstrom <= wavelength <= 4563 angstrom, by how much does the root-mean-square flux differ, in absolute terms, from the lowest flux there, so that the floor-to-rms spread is 1.0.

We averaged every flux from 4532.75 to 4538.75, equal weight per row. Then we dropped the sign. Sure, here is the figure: 13.6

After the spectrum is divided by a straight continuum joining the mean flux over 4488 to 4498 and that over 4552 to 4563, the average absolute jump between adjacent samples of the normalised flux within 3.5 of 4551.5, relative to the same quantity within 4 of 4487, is 3.4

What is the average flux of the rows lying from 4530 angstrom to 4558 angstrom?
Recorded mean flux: 13.3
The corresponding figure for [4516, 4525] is 14.8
